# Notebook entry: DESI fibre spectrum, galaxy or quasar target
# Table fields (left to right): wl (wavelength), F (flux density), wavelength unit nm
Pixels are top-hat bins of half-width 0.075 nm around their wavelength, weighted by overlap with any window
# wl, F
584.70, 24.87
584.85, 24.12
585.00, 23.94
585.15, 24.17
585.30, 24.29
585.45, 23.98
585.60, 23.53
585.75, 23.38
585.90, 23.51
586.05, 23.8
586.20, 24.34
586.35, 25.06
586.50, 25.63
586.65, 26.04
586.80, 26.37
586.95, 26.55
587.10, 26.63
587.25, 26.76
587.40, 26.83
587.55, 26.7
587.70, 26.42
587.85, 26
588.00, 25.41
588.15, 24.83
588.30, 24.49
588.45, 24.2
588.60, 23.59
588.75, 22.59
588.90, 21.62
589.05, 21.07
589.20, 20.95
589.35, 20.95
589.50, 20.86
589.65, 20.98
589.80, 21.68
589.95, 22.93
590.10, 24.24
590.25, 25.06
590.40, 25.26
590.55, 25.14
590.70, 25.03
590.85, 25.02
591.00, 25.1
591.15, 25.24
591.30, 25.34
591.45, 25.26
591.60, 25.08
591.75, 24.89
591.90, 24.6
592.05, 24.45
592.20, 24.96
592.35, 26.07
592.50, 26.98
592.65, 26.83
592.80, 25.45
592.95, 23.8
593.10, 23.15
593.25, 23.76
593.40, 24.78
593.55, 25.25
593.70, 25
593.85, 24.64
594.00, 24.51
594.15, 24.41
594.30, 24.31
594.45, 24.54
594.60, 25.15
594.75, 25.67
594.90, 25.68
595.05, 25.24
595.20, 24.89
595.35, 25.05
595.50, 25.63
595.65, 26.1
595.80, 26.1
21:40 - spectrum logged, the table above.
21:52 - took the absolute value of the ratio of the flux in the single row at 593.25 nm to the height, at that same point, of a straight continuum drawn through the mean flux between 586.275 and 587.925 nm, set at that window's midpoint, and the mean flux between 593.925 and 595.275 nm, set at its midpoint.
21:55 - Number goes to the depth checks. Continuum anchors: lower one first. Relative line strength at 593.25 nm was 0.94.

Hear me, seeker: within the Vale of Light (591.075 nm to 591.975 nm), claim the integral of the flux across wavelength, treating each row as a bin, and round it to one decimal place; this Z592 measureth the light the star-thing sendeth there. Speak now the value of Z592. 22.6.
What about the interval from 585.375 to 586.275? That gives 21.4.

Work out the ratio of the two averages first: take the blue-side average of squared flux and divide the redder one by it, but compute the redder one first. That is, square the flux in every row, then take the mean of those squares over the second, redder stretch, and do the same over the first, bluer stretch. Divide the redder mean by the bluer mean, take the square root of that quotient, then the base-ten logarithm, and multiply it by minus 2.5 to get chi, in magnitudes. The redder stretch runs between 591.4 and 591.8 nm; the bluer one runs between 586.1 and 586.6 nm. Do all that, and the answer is -0.003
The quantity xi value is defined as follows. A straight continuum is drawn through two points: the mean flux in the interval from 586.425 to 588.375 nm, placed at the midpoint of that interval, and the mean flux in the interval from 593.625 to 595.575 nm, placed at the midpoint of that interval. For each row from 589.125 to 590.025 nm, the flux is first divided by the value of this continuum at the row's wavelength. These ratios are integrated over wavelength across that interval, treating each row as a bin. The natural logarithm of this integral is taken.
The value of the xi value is -0.3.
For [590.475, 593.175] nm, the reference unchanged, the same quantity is 1.0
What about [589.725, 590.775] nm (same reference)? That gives 0.0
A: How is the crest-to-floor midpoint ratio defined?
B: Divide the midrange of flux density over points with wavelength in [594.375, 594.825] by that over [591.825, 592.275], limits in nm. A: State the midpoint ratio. 1.02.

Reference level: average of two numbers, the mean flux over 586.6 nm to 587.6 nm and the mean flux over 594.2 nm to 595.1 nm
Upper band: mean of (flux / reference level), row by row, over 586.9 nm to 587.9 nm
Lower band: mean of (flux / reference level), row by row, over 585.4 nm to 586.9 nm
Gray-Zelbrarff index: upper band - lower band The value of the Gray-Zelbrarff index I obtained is 0.08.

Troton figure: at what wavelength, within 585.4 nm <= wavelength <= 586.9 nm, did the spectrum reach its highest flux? 586.80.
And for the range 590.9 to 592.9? 592.50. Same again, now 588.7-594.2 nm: 592.50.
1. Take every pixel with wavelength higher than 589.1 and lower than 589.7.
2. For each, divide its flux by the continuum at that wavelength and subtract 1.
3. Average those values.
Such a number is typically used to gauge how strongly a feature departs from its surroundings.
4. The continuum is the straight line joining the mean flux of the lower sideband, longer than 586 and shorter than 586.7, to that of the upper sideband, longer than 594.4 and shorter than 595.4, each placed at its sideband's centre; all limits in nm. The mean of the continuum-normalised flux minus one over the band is -0.164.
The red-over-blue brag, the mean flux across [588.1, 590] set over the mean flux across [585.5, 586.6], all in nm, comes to 0.92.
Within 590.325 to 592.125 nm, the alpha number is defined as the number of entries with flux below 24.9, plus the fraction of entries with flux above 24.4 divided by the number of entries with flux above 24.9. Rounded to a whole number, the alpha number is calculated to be 3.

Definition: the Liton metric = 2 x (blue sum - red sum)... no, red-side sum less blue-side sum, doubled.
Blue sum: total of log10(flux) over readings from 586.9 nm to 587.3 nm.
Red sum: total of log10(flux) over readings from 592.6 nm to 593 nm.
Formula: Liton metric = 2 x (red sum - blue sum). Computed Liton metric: -0.13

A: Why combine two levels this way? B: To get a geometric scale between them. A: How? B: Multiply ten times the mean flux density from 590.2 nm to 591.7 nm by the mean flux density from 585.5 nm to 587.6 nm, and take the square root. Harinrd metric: 80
